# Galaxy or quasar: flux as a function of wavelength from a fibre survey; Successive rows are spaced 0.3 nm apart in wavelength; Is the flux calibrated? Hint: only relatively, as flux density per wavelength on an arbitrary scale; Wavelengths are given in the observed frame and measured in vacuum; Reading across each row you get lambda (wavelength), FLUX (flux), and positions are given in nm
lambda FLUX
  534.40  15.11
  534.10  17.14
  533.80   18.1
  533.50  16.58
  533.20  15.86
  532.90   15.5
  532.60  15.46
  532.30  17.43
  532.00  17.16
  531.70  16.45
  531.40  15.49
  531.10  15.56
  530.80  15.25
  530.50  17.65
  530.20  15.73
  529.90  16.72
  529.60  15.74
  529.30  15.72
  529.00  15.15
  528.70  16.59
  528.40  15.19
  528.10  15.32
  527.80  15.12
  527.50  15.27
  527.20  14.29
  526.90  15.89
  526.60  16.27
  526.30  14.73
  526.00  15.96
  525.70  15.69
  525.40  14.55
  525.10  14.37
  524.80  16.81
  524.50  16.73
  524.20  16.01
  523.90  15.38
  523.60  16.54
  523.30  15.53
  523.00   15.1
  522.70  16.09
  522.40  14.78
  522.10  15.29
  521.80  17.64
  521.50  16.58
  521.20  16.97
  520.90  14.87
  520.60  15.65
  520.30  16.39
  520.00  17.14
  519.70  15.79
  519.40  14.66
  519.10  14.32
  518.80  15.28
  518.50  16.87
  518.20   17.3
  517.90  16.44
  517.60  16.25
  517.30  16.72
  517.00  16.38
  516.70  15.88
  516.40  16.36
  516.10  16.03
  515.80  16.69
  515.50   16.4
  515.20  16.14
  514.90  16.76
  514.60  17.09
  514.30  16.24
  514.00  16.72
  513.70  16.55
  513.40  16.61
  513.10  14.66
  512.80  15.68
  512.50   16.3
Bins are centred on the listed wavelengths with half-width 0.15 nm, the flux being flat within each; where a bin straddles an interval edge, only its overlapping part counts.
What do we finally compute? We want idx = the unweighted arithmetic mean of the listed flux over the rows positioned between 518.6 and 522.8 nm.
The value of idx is 15.8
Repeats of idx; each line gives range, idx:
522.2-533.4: 15.8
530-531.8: 16.0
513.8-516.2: 16.5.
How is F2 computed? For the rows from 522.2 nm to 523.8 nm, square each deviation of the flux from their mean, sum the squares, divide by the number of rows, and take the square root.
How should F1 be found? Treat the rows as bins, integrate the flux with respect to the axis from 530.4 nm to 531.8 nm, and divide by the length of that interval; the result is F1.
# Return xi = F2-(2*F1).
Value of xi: -31.4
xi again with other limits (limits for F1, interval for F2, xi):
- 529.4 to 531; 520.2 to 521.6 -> -31.6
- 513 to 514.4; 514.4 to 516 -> -32.1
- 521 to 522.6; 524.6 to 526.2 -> -31.5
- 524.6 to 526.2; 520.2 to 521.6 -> -30.2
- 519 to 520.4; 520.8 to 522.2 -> -30.3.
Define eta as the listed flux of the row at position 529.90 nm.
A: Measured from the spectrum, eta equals 16.72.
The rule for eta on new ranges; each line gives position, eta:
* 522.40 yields 14.78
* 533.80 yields 18.1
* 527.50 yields 15.27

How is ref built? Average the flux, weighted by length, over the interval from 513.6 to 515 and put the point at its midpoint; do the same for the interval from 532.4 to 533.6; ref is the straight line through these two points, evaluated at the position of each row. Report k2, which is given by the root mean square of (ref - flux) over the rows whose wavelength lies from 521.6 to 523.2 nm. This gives 1.16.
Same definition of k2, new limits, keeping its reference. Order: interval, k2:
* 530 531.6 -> 0.86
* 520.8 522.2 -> 1.05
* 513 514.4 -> 0.95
